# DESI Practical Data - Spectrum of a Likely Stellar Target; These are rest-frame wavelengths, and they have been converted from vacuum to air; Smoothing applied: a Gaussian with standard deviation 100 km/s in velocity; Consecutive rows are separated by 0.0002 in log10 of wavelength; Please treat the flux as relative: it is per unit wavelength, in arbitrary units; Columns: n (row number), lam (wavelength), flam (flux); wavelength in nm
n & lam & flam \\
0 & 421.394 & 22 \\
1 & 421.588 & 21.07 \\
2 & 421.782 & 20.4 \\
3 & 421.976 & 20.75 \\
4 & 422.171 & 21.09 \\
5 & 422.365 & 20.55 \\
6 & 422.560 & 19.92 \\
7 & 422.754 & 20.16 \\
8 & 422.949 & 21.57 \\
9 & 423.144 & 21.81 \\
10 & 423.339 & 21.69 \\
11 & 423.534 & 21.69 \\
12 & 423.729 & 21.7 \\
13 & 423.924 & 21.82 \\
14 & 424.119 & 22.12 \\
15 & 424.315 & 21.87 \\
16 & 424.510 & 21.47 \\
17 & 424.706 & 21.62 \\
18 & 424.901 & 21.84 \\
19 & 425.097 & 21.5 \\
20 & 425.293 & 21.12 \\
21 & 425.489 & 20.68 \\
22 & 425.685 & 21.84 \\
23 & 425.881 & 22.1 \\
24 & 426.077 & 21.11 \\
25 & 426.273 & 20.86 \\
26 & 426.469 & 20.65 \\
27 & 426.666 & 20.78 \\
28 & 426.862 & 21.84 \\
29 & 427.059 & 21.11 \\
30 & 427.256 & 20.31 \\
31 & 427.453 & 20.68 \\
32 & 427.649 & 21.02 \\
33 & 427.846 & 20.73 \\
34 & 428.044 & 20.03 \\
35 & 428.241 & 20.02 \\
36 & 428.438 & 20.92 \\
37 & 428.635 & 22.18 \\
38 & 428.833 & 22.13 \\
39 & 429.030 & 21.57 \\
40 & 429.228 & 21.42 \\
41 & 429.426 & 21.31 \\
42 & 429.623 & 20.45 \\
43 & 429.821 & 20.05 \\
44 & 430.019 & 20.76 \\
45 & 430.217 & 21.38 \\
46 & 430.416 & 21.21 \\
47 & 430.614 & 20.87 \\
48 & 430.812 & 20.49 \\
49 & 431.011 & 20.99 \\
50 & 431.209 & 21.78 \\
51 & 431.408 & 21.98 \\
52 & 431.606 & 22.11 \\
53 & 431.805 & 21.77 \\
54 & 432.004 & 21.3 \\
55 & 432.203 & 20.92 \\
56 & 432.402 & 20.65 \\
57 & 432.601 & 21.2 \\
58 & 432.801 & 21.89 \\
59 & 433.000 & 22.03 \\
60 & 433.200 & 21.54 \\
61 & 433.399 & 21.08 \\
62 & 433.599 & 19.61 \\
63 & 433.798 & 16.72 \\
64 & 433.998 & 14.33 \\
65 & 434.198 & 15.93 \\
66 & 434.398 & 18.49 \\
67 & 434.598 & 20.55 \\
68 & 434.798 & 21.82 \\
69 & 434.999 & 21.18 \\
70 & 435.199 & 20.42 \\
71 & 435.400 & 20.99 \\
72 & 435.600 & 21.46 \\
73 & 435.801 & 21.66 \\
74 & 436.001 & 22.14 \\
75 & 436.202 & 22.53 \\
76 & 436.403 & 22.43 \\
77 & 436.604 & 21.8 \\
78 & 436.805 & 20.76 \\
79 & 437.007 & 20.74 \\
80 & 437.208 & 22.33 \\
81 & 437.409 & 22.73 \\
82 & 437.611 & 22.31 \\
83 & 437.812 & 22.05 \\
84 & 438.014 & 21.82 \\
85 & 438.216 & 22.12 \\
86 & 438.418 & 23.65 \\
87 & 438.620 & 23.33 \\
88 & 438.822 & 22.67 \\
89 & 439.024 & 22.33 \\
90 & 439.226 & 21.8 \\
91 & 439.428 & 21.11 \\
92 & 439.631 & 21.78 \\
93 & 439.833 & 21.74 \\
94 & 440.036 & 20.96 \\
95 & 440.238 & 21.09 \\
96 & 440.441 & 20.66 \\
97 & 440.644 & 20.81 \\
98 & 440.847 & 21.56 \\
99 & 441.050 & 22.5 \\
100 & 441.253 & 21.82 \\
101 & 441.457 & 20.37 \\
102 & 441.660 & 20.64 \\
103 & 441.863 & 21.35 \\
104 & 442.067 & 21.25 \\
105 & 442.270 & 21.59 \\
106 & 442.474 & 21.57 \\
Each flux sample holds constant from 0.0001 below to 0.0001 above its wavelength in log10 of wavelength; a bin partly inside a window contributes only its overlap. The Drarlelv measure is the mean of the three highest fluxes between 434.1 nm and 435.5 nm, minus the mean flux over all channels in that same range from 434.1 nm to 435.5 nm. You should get 1.4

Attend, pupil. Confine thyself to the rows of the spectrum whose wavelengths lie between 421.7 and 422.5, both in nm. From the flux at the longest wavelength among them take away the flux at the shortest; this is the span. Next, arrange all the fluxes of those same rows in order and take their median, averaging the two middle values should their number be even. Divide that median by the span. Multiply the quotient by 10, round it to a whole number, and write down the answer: 1377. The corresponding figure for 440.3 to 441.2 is 115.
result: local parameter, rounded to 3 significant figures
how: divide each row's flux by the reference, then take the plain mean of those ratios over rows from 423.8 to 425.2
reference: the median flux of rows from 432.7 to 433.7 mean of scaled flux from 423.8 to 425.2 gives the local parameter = 1.01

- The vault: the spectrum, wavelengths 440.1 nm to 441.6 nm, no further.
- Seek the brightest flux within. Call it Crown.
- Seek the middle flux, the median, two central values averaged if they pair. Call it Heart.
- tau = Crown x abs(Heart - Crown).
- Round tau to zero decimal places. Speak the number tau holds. 32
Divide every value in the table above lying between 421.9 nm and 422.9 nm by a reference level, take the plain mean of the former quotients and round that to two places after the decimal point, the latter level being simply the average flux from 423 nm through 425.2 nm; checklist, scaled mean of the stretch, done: 0.94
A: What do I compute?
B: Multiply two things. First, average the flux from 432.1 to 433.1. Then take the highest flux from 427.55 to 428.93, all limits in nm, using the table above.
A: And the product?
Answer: 473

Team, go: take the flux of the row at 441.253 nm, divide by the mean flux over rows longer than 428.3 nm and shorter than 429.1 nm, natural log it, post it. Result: 0.01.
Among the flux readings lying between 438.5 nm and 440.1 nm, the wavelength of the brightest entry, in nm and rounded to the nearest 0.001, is 438.620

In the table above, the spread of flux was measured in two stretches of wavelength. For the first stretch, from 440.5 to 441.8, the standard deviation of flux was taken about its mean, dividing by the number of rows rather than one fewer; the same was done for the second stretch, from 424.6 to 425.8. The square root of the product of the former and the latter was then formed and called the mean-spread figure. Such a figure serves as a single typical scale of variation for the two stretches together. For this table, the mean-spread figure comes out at 0.56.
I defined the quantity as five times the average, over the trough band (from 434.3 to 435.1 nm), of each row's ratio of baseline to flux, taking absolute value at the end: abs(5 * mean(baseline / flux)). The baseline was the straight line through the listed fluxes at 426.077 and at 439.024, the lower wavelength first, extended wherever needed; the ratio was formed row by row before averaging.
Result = 5.36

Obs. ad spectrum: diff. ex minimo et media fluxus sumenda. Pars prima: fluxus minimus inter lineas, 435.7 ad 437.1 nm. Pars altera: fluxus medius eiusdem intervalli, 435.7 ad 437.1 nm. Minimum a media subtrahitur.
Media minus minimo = 0.98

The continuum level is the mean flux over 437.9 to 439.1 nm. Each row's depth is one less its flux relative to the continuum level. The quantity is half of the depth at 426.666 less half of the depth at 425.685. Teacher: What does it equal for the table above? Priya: 0.023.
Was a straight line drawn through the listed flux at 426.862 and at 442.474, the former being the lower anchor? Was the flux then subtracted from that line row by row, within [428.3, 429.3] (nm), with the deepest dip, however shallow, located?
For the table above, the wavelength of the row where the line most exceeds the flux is 428.438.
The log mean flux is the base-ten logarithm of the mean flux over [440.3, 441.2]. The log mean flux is 1.330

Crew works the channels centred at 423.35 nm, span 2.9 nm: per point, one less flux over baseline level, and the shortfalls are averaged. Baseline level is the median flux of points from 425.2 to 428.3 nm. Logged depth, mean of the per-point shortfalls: -0.024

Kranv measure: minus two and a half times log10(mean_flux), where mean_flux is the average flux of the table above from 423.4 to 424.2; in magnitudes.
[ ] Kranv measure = -3.35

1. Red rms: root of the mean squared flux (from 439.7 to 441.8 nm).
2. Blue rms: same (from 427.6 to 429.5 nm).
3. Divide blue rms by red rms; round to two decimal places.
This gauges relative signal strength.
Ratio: 1.00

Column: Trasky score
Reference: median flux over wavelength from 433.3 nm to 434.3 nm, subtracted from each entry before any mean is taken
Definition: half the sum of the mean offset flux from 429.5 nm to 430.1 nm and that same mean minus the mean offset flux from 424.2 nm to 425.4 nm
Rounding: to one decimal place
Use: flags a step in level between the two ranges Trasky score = 1.3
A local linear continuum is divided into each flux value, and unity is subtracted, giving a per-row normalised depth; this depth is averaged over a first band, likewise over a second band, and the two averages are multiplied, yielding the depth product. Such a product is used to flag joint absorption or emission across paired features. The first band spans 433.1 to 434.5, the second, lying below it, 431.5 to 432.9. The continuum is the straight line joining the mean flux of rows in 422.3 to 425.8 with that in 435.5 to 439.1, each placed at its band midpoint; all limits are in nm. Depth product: 0.0035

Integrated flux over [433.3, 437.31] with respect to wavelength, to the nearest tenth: 81.6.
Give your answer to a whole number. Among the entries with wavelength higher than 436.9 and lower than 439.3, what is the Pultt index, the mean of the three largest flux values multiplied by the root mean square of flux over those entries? 519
